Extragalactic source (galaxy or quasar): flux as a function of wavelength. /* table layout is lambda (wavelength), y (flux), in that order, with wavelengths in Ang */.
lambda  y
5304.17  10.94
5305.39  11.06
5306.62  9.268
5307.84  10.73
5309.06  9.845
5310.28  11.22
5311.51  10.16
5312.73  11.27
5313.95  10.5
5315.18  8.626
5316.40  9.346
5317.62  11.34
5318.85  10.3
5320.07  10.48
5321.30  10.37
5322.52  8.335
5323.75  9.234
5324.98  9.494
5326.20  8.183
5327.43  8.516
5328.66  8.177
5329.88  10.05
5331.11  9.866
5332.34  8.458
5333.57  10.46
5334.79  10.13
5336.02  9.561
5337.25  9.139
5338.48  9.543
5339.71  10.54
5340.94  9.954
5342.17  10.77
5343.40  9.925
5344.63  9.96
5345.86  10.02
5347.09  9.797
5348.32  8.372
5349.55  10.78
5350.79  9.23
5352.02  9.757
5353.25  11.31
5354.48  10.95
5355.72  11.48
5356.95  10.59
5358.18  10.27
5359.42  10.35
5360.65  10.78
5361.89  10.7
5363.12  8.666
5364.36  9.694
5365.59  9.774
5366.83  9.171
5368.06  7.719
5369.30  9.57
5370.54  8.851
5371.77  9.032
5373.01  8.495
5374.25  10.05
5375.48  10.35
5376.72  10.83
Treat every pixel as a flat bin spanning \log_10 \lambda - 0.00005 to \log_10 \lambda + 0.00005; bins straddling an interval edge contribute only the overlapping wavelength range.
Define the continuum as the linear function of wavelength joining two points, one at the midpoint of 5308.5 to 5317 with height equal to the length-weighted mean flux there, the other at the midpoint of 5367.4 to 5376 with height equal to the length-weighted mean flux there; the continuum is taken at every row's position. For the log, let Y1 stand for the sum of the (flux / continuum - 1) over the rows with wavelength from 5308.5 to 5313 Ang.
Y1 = 0.18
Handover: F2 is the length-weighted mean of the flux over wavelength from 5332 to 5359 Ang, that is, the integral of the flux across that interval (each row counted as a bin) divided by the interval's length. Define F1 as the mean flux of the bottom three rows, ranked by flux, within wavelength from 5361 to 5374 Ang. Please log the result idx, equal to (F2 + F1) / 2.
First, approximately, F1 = 8.29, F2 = 10.1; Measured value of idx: 9.18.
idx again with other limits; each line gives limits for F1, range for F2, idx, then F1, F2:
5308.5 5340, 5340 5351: 9.07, 8.23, 9.9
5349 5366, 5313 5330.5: 9.36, 9.20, 9.5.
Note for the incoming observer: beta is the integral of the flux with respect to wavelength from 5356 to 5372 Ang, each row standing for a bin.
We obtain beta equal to 155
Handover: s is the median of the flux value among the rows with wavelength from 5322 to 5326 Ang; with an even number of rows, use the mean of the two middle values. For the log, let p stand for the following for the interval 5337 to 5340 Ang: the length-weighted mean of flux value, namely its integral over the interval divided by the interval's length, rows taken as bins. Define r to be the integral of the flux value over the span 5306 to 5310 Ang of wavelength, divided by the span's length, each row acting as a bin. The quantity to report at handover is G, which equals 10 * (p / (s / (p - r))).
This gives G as -3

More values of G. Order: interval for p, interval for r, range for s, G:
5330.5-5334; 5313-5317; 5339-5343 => -1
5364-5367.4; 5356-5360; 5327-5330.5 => -11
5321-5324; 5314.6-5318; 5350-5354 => -5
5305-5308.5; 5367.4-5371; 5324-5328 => 19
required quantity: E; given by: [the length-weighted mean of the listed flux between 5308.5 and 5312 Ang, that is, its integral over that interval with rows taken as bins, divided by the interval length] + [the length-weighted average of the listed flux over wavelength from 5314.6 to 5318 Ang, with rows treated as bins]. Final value 20.1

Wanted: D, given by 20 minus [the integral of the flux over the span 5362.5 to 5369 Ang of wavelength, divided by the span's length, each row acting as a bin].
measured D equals 11.0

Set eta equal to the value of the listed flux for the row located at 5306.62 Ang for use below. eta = 9.268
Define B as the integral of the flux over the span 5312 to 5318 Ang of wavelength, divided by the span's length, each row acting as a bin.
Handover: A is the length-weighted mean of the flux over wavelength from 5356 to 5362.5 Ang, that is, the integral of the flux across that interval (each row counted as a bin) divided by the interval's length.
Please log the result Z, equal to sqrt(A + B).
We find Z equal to 4.56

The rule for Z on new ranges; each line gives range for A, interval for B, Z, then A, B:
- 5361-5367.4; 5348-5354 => 4.43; 9.6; 10.0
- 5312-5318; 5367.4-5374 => 4.36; 10.2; 8.8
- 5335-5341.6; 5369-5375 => 4.36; 9.8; 9.2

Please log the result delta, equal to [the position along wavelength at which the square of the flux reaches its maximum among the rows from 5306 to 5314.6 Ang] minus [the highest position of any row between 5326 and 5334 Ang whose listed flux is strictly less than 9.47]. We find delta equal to -19.6 Ang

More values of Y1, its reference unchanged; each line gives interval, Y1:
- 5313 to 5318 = -0.05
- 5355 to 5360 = 0.55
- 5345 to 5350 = 0.08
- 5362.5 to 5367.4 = 0.03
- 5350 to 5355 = 0.36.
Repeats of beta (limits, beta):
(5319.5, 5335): 145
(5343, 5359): 163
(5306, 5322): 164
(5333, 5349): 158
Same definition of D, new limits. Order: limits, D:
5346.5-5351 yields 10.4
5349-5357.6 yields 9.4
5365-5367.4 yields 10.5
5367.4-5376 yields 10.9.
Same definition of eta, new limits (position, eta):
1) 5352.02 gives 9.757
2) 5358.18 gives 10.27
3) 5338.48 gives 9.543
